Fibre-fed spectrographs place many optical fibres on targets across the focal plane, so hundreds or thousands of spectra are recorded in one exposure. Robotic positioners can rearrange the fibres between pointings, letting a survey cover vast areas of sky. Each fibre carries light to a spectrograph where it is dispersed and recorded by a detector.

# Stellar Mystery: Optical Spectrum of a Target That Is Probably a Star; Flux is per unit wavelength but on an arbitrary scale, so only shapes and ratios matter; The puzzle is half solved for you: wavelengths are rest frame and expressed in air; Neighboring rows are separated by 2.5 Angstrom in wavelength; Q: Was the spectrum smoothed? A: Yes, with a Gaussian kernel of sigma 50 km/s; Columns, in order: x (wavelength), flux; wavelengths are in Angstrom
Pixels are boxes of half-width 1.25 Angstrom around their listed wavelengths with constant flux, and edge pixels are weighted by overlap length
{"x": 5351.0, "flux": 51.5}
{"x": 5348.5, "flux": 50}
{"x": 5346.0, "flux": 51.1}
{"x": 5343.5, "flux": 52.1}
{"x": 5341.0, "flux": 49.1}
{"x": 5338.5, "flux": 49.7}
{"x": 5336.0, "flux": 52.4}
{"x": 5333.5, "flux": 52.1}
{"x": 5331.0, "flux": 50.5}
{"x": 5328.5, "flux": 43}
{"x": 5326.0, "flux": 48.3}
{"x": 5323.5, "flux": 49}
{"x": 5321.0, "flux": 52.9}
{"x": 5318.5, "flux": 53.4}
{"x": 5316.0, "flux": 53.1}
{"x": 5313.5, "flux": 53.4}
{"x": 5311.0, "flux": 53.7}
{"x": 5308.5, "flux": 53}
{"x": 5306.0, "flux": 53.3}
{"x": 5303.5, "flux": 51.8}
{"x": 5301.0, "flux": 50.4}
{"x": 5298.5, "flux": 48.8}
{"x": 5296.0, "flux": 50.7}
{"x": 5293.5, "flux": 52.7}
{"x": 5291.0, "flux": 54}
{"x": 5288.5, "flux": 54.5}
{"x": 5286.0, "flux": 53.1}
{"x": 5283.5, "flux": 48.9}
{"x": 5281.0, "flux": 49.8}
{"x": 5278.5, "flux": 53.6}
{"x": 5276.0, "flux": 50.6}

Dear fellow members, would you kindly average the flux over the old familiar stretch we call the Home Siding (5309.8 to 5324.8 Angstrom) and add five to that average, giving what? 57.6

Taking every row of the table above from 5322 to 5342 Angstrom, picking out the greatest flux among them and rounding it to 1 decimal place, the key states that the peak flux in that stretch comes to 52.4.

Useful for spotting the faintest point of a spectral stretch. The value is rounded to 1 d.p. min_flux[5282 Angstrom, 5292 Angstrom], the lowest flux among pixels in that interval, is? 48.9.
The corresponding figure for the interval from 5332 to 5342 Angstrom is 49.1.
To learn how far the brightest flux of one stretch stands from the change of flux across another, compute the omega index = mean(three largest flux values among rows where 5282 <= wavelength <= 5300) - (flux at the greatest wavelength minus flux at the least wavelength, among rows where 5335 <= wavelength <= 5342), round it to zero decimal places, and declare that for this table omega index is 57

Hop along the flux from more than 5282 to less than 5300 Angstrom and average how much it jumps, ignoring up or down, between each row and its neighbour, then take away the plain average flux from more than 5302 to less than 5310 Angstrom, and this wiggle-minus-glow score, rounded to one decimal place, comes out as -50.8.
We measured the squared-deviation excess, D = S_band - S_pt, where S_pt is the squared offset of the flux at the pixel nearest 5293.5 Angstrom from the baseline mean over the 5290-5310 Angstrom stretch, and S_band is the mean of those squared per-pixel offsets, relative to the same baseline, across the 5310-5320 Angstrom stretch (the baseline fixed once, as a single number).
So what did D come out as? 1.7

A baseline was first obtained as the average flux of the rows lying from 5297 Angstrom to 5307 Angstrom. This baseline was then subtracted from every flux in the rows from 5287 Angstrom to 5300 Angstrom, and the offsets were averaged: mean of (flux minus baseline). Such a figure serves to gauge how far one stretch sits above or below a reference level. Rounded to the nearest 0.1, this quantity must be 1.1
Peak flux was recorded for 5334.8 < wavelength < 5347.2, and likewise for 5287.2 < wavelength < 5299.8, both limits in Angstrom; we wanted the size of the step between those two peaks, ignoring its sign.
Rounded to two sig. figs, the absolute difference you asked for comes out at 2.1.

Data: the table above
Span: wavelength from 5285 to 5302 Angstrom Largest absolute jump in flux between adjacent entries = 2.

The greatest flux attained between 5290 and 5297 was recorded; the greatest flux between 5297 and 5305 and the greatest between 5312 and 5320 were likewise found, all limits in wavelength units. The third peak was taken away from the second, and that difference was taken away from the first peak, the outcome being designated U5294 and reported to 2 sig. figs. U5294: 56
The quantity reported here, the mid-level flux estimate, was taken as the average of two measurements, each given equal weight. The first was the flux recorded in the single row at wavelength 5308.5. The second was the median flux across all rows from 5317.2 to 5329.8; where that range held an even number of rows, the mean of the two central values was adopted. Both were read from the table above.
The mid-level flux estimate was 51.0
